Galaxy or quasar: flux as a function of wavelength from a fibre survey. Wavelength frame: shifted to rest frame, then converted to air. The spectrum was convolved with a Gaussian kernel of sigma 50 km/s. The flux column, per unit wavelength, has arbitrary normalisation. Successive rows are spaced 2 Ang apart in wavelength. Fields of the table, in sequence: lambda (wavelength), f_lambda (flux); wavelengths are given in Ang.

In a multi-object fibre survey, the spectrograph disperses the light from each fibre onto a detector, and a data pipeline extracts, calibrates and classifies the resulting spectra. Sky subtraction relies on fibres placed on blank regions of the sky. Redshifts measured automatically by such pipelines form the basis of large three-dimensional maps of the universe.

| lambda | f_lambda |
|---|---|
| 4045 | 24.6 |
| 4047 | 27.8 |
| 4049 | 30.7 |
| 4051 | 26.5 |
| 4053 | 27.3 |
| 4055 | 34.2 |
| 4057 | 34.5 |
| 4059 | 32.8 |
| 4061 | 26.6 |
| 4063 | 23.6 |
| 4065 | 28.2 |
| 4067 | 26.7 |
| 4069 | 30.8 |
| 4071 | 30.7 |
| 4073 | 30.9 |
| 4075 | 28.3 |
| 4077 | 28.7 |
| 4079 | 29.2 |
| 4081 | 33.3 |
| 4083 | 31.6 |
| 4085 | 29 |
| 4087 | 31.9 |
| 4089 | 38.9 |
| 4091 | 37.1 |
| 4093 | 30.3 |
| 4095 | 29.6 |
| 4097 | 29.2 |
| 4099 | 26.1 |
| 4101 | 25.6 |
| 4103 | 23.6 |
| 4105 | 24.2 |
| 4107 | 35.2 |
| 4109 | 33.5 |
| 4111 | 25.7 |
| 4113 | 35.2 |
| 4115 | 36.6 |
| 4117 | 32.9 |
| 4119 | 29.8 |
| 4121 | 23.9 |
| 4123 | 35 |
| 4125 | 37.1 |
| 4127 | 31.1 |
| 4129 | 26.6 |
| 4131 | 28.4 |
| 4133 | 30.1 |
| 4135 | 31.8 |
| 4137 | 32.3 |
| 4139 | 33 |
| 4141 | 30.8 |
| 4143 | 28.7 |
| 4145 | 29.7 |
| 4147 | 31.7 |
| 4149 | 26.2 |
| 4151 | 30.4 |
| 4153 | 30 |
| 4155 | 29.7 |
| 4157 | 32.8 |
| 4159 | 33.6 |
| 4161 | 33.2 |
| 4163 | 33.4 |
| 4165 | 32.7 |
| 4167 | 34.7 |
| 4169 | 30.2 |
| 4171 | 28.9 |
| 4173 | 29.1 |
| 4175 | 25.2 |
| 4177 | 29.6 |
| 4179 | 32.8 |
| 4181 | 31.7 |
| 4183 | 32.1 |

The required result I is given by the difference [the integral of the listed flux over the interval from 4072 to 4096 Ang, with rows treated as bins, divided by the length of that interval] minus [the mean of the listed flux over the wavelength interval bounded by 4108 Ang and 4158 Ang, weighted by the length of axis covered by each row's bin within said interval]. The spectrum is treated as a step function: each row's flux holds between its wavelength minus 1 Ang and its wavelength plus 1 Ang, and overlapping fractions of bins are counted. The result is 0.6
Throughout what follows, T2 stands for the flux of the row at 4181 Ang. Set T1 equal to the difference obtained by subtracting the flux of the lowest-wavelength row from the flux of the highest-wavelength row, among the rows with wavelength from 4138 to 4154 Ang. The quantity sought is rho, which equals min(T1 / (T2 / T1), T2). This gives 0.3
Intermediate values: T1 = -3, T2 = 31.7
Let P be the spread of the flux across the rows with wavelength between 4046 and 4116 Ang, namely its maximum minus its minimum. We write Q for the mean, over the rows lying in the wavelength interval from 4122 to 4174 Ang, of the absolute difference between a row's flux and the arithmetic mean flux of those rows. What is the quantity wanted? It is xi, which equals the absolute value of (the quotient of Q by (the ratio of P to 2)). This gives 0.27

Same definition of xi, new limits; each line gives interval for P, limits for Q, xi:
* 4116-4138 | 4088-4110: 0.65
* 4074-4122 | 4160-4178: 0.32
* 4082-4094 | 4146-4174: 0.40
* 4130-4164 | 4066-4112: 0.80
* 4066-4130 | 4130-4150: 0.22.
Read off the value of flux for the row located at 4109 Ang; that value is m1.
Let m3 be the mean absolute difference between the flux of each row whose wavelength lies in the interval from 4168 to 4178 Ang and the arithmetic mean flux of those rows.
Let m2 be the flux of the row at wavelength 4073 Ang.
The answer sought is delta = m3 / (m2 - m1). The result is -0.5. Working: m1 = 33.5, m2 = 30.9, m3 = 1.36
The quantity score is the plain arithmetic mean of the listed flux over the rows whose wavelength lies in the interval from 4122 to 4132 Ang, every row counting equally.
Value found 31.6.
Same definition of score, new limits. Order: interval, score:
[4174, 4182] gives 29.8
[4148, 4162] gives 30.8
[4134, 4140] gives 32.4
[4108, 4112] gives 29.6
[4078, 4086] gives 30.8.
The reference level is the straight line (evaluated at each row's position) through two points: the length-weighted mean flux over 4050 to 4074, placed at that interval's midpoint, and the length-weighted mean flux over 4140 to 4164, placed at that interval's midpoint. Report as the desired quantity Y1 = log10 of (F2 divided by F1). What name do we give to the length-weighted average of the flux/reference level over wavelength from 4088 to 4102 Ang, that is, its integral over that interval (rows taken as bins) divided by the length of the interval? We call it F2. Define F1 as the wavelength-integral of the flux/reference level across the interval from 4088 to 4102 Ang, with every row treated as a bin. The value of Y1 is -1.15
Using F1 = 14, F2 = 1.04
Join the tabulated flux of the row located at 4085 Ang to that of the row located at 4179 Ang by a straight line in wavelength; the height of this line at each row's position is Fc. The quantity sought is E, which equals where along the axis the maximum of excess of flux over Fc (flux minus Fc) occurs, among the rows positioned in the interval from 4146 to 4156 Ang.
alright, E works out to 4147 Ang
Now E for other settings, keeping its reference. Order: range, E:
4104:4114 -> 4107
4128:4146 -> 4139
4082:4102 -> 4089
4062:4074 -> 4069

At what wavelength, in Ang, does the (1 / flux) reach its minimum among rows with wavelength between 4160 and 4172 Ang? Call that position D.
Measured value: 4167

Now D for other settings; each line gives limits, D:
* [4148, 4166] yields 4159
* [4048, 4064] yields 4057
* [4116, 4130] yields 4125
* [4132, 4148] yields 4139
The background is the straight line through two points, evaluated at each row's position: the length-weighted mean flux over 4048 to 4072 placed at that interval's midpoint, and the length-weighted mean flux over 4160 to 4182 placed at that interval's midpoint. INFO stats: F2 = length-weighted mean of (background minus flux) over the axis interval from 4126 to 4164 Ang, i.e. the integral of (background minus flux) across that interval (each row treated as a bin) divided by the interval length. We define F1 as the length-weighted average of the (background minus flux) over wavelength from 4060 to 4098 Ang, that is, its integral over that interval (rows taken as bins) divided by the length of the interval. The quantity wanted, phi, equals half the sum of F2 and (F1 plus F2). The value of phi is -0.3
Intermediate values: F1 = -0.6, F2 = -0.05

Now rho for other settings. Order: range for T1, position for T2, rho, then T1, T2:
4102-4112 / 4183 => 0.1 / 2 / 32.1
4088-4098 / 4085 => 3.2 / -10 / 29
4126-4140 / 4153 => 0.1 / 2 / 30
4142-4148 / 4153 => 0.3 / 3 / 30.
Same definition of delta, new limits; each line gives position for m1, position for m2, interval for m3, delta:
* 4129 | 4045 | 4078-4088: -0.8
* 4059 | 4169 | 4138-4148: -0.5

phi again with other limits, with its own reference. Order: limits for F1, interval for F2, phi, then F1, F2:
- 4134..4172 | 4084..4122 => -0.6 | -0.5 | -0.41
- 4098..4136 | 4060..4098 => -0.5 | 0.1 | -0.57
